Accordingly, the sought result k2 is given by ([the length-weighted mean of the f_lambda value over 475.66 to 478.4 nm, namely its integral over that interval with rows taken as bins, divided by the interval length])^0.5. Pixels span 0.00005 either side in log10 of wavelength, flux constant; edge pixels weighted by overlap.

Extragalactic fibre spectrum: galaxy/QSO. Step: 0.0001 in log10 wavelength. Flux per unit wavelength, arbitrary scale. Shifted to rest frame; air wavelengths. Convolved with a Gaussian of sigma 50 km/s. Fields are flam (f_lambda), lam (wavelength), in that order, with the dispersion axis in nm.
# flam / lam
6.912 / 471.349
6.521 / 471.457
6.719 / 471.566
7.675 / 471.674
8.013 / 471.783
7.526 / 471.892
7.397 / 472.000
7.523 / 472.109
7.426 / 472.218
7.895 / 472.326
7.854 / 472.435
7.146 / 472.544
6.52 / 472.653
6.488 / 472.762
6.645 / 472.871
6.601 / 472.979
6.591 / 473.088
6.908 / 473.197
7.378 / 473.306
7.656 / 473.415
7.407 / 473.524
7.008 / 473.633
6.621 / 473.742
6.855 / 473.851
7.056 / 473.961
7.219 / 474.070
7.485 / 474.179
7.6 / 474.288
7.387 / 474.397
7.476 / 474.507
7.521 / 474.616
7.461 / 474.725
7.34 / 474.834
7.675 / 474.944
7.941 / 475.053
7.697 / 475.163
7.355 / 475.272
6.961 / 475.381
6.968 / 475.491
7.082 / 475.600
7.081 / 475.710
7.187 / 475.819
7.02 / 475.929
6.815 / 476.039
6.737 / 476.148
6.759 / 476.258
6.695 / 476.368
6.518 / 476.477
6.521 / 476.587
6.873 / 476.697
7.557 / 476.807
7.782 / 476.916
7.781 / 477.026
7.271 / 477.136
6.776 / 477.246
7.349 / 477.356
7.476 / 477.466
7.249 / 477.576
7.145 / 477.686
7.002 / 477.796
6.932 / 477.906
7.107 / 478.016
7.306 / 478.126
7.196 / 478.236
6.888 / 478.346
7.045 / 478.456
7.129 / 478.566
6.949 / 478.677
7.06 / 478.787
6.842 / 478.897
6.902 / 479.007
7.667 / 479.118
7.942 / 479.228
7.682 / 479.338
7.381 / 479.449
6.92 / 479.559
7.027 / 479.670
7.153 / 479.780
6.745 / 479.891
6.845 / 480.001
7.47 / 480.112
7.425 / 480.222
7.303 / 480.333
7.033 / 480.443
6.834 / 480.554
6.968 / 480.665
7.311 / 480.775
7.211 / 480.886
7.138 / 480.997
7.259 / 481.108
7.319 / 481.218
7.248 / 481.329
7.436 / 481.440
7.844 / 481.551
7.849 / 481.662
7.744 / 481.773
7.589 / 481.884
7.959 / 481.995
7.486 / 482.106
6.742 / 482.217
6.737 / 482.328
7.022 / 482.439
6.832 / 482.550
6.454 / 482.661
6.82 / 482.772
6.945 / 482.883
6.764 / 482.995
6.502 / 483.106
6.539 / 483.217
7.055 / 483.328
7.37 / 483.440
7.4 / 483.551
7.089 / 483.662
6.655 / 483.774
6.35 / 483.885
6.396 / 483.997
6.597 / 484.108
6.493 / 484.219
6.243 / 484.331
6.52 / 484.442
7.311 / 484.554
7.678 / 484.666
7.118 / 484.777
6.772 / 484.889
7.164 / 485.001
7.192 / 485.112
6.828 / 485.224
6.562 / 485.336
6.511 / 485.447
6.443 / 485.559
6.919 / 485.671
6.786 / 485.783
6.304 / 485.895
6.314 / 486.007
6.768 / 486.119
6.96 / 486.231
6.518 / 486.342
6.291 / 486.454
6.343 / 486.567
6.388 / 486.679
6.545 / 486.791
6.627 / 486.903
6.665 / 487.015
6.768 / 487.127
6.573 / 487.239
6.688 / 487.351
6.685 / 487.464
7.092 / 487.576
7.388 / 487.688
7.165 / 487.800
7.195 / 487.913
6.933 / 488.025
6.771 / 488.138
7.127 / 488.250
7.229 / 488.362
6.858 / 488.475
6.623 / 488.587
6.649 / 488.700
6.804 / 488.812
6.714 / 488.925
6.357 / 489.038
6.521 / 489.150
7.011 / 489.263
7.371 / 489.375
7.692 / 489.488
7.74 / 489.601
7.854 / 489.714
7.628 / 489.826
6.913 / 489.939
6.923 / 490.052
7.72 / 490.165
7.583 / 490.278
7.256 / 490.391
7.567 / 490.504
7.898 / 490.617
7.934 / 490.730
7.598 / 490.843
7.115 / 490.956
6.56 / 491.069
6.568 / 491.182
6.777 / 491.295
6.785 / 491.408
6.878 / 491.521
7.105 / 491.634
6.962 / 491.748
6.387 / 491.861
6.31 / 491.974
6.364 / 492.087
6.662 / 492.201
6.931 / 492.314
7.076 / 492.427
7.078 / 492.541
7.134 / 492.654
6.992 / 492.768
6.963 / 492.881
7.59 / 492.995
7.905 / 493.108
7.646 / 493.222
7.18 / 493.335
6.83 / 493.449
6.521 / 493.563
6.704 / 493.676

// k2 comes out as 2.66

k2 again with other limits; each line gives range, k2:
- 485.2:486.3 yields 2.58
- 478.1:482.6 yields 2.69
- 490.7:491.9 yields 2.64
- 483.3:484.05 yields 2.63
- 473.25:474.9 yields 2.70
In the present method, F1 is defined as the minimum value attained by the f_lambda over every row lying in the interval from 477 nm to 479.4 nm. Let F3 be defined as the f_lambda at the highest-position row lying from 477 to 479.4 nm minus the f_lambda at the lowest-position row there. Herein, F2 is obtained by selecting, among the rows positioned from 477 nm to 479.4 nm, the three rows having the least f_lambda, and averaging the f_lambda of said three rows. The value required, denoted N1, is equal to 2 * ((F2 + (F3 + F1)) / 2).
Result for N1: 13.5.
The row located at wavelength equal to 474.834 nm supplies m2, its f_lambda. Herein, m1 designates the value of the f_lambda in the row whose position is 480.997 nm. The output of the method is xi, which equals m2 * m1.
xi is 52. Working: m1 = 7.138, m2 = 7.34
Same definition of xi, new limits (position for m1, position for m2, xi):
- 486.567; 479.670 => 45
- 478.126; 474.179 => 55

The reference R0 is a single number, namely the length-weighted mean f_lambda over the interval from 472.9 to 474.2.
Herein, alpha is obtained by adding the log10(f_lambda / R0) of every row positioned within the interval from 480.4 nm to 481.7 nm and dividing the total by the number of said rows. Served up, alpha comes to 0.014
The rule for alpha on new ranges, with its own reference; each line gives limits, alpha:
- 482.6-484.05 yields -0.016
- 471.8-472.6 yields 0.029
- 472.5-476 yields 0.007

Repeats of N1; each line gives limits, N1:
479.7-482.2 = 13.9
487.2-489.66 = 14.0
